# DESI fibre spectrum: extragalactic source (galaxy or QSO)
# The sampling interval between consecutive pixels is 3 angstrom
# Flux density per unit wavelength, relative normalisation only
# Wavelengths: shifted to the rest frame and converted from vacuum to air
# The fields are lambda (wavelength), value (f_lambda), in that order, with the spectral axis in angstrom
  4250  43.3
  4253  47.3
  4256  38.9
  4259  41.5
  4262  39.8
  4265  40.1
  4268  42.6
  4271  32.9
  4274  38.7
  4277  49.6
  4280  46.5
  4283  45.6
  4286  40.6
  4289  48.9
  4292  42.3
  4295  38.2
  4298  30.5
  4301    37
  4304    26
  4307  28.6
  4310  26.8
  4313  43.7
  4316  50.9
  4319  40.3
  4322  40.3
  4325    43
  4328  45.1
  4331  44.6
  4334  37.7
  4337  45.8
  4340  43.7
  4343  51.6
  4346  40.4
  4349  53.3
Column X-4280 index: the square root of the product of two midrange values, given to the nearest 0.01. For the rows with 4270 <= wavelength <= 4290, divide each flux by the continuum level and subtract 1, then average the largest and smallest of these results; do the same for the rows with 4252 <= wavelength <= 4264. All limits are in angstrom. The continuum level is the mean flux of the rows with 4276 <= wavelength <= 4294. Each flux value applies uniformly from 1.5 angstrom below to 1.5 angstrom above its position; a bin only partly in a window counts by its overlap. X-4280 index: 0.07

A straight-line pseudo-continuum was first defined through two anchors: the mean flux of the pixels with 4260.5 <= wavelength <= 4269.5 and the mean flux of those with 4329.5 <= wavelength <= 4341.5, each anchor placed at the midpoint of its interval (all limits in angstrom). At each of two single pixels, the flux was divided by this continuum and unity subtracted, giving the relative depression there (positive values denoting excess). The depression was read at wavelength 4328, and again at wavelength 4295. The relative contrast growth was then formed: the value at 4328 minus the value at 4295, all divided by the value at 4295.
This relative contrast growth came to -1.7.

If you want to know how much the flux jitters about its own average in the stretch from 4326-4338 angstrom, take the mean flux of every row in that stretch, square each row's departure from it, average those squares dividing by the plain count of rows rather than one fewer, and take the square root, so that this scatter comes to 3.3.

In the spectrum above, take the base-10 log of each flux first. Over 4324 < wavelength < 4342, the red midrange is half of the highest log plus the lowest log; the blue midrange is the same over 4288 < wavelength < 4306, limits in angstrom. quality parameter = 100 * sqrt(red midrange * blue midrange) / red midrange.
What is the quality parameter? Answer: 98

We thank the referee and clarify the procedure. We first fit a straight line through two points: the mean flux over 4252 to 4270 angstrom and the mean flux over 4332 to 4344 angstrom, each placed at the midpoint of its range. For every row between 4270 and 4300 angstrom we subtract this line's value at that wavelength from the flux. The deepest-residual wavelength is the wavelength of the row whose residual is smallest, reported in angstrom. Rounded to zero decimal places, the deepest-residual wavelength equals 4298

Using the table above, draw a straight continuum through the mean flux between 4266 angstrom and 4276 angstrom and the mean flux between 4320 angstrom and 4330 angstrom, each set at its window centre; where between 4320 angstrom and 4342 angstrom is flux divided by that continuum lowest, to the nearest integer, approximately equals 4334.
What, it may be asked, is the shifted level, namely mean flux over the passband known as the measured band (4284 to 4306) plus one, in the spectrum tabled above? 39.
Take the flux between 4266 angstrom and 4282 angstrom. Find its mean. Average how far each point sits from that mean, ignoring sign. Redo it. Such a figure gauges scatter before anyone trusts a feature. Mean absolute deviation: 5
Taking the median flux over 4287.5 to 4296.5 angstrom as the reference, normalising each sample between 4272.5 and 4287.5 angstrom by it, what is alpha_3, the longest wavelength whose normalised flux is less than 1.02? 4286 angstrom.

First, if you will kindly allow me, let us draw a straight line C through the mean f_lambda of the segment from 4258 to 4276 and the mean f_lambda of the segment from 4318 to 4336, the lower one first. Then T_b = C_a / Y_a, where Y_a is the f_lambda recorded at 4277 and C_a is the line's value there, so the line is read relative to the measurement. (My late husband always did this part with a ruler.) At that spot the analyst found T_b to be 0.80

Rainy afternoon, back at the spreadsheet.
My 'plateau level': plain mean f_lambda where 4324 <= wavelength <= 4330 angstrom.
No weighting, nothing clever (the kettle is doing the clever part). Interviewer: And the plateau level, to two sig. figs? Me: 44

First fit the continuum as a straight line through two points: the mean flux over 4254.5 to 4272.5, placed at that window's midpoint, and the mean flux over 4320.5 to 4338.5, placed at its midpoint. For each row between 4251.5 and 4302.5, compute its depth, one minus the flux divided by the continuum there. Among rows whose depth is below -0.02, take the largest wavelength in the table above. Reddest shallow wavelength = 4292 angstrom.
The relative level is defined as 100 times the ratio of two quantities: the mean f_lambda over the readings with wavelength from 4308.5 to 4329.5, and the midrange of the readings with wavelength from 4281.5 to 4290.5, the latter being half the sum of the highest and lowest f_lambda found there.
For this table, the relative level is 93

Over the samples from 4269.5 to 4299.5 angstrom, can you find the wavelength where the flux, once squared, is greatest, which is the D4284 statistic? 4277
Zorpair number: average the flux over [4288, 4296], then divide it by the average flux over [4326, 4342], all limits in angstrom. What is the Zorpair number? 1.0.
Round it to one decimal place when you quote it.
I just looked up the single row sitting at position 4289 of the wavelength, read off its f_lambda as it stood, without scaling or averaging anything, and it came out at 48.9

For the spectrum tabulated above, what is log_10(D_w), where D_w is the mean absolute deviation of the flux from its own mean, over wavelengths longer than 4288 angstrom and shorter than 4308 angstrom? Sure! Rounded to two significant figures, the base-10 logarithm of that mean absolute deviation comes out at 0.81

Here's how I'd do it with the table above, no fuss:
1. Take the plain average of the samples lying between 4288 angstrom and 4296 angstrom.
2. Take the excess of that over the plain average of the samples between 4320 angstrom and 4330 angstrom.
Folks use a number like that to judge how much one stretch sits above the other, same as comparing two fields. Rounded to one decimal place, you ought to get 0.3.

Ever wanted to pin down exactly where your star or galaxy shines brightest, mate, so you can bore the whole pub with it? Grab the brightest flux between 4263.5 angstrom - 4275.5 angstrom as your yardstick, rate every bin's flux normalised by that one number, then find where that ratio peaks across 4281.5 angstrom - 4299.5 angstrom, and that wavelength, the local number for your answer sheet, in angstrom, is 4289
